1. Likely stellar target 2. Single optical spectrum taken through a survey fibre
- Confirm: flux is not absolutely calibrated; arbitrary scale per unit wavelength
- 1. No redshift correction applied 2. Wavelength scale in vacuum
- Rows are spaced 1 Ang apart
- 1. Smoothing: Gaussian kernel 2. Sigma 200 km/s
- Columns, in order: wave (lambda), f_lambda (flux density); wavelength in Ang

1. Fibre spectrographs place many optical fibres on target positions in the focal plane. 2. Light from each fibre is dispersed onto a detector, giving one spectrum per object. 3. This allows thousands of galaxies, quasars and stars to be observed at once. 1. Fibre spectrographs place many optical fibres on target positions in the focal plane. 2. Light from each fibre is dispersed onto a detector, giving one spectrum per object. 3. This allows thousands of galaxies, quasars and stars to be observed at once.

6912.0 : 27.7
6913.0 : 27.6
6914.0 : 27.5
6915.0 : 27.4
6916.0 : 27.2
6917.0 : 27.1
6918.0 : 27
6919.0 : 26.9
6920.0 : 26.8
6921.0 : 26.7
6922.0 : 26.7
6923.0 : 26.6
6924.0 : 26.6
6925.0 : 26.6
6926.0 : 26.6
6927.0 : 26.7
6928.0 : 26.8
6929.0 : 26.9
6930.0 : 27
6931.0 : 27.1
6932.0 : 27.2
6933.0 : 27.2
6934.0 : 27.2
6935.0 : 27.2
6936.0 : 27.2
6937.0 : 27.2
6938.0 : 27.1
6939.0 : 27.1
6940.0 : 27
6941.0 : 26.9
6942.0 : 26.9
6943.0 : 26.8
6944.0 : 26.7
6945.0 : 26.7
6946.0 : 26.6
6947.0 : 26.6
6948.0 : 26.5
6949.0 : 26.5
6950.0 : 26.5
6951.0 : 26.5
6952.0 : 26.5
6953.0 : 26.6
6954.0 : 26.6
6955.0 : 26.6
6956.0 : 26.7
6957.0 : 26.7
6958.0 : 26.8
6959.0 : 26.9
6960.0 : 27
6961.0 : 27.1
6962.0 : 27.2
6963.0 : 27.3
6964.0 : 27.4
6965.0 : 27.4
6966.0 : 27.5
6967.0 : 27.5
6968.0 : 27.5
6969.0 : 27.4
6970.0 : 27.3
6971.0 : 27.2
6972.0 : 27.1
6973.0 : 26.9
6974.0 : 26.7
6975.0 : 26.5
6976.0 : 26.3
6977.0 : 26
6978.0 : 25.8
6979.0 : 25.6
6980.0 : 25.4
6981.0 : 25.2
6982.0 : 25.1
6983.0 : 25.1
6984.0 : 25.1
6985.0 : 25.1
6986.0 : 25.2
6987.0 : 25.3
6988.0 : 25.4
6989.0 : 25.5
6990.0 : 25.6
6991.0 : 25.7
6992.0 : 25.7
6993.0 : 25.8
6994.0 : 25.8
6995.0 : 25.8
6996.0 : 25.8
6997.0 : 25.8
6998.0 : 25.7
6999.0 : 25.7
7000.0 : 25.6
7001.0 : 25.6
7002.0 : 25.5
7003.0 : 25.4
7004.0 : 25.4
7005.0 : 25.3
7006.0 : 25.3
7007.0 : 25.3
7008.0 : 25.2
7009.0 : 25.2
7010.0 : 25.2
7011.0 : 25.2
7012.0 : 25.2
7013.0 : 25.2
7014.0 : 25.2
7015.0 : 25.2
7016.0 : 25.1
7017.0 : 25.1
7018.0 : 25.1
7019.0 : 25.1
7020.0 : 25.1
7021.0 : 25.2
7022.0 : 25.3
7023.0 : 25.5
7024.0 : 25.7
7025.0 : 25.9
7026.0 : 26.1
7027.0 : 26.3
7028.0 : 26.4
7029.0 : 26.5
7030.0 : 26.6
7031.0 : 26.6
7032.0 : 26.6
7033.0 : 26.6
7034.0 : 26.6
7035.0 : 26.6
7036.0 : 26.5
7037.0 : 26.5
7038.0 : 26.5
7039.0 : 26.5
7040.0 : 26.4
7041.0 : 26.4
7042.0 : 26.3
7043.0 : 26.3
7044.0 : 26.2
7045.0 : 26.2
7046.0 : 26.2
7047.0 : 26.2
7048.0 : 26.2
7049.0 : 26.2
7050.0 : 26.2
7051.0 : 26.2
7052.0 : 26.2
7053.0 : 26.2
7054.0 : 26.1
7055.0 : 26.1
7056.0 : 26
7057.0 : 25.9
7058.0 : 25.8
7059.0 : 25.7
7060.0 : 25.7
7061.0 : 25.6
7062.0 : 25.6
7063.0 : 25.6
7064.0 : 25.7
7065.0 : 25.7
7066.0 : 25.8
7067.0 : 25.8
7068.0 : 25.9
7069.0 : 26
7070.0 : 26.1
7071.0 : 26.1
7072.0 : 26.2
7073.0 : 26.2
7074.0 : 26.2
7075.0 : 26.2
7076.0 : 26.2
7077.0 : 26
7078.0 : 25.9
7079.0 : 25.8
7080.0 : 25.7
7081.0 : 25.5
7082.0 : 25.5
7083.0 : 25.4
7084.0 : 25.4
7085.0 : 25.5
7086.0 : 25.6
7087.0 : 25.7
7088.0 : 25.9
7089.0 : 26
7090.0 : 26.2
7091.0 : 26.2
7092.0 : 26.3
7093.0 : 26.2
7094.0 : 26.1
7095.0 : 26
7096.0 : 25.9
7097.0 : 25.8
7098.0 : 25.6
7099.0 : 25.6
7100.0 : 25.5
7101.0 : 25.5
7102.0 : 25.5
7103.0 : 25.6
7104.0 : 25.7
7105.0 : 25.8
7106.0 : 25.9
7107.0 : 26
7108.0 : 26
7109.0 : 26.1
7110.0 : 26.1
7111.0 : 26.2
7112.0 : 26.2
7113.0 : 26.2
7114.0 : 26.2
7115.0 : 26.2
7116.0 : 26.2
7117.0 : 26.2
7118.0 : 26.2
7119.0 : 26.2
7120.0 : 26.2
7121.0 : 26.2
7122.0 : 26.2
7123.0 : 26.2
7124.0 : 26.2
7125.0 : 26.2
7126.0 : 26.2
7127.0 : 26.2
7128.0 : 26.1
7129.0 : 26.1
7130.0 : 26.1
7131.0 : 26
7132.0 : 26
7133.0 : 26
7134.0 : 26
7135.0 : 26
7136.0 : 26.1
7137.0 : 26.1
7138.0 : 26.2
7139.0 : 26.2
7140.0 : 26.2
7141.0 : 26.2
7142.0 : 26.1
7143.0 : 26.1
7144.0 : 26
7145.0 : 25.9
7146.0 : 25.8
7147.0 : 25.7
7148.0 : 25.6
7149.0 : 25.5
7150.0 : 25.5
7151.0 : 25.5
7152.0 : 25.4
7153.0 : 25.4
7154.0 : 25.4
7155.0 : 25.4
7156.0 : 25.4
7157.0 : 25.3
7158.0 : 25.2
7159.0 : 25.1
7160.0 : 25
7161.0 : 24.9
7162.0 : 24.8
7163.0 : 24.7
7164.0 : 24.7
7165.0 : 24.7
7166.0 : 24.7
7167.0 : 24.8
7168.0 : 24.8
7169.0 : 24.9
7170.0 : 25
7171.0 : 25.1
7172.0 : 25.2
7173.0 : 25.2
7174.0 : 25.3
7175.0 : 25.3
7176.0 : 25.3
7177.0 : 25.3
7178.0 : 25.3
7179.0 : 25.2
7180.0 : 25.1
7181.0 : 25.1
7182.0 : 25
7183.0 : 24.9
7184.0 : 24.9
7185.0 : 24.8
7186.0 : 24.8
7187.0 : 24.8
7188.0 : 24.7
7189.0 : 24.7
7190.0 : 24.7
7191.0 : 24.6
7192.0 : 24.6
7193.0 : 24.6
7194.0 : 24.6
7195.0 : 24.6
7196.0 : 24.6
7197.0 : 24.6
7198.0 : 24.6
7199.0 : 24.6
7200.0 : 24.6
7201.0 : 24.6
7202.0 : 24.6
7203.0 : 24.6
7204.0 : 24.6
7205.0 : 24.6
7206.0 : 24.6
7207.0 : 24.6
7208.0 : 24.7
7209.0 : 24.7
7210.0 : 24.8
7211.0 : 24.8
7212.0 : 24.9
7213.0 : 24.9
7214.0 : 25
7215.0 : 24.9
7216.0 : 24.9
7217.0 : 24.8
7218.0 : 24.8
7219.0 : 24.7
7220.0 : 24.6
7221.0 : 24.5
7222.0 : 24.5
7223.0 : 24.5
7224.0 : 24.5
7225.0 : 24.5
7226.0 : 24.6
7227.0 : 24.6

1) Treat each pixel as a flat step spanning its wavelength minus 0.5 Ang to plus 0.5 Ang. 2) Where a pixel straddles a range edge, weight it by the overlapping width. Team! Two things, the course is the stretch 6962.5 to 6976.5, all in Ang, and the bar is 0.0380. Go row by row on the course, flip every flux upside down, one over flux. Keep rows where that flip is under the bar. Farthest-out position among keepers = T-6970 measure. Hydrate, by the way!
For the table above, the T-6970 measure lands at 6975.0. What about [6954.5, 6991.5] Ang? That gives 6975.0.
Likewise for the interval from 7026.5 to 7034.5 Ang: 7034.0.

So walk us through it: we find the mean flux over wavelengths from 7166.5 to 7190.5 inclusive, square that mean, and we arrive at 625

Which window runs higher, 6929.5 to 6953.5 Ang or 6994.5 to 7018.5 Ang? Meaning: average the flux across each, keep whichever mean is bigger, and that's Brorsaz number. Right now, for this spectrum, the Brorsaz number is 26.9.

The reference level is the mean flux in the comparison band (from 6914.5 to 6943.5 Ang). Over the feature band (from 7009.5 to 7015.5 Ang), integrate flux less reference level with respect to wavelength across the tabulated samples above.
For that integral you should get -11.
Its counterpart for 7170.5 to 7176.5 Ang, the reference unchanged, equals -10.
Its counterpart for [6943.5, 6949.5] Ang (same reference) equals -2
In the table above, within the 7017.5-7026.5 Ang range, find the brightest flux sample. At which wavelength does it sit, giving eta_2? 7026.0 Ang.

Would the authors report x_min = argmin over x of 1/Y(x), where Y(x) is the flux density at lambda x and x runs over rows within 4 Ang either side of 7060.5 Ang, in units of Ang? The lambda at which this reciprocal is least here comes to 7057.0 Ang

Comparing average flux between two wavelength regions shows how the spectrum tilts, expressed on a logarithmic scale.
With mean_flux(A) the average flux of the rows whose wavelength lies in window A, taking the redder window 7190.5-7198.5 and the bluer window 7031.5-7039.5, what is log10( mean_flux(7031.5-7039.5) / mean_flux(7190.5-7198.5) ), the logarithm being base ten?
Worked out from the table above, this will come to 0.033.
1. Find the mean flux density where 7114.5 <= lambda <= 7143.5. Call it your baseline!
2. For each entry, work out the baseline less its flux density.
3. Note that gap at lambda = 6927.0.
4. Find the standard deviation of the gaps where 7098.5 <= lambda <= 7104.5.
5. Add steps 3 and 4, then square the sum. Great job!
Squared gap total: 0.23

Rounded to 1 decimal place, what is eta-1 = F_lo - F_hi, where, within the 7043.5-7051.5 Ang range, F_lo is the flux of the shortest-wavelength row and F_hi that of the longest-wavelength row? 0.0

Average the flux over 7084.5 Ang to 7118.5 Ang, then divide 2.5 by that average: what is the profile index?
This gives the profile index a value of 0.096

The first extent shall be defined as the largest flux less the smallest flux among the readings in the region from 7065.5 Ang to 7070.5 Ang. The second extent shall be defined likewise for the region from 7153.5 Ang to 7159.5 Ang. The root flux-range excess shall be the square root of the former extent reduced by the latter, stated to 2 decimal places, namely 0.00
